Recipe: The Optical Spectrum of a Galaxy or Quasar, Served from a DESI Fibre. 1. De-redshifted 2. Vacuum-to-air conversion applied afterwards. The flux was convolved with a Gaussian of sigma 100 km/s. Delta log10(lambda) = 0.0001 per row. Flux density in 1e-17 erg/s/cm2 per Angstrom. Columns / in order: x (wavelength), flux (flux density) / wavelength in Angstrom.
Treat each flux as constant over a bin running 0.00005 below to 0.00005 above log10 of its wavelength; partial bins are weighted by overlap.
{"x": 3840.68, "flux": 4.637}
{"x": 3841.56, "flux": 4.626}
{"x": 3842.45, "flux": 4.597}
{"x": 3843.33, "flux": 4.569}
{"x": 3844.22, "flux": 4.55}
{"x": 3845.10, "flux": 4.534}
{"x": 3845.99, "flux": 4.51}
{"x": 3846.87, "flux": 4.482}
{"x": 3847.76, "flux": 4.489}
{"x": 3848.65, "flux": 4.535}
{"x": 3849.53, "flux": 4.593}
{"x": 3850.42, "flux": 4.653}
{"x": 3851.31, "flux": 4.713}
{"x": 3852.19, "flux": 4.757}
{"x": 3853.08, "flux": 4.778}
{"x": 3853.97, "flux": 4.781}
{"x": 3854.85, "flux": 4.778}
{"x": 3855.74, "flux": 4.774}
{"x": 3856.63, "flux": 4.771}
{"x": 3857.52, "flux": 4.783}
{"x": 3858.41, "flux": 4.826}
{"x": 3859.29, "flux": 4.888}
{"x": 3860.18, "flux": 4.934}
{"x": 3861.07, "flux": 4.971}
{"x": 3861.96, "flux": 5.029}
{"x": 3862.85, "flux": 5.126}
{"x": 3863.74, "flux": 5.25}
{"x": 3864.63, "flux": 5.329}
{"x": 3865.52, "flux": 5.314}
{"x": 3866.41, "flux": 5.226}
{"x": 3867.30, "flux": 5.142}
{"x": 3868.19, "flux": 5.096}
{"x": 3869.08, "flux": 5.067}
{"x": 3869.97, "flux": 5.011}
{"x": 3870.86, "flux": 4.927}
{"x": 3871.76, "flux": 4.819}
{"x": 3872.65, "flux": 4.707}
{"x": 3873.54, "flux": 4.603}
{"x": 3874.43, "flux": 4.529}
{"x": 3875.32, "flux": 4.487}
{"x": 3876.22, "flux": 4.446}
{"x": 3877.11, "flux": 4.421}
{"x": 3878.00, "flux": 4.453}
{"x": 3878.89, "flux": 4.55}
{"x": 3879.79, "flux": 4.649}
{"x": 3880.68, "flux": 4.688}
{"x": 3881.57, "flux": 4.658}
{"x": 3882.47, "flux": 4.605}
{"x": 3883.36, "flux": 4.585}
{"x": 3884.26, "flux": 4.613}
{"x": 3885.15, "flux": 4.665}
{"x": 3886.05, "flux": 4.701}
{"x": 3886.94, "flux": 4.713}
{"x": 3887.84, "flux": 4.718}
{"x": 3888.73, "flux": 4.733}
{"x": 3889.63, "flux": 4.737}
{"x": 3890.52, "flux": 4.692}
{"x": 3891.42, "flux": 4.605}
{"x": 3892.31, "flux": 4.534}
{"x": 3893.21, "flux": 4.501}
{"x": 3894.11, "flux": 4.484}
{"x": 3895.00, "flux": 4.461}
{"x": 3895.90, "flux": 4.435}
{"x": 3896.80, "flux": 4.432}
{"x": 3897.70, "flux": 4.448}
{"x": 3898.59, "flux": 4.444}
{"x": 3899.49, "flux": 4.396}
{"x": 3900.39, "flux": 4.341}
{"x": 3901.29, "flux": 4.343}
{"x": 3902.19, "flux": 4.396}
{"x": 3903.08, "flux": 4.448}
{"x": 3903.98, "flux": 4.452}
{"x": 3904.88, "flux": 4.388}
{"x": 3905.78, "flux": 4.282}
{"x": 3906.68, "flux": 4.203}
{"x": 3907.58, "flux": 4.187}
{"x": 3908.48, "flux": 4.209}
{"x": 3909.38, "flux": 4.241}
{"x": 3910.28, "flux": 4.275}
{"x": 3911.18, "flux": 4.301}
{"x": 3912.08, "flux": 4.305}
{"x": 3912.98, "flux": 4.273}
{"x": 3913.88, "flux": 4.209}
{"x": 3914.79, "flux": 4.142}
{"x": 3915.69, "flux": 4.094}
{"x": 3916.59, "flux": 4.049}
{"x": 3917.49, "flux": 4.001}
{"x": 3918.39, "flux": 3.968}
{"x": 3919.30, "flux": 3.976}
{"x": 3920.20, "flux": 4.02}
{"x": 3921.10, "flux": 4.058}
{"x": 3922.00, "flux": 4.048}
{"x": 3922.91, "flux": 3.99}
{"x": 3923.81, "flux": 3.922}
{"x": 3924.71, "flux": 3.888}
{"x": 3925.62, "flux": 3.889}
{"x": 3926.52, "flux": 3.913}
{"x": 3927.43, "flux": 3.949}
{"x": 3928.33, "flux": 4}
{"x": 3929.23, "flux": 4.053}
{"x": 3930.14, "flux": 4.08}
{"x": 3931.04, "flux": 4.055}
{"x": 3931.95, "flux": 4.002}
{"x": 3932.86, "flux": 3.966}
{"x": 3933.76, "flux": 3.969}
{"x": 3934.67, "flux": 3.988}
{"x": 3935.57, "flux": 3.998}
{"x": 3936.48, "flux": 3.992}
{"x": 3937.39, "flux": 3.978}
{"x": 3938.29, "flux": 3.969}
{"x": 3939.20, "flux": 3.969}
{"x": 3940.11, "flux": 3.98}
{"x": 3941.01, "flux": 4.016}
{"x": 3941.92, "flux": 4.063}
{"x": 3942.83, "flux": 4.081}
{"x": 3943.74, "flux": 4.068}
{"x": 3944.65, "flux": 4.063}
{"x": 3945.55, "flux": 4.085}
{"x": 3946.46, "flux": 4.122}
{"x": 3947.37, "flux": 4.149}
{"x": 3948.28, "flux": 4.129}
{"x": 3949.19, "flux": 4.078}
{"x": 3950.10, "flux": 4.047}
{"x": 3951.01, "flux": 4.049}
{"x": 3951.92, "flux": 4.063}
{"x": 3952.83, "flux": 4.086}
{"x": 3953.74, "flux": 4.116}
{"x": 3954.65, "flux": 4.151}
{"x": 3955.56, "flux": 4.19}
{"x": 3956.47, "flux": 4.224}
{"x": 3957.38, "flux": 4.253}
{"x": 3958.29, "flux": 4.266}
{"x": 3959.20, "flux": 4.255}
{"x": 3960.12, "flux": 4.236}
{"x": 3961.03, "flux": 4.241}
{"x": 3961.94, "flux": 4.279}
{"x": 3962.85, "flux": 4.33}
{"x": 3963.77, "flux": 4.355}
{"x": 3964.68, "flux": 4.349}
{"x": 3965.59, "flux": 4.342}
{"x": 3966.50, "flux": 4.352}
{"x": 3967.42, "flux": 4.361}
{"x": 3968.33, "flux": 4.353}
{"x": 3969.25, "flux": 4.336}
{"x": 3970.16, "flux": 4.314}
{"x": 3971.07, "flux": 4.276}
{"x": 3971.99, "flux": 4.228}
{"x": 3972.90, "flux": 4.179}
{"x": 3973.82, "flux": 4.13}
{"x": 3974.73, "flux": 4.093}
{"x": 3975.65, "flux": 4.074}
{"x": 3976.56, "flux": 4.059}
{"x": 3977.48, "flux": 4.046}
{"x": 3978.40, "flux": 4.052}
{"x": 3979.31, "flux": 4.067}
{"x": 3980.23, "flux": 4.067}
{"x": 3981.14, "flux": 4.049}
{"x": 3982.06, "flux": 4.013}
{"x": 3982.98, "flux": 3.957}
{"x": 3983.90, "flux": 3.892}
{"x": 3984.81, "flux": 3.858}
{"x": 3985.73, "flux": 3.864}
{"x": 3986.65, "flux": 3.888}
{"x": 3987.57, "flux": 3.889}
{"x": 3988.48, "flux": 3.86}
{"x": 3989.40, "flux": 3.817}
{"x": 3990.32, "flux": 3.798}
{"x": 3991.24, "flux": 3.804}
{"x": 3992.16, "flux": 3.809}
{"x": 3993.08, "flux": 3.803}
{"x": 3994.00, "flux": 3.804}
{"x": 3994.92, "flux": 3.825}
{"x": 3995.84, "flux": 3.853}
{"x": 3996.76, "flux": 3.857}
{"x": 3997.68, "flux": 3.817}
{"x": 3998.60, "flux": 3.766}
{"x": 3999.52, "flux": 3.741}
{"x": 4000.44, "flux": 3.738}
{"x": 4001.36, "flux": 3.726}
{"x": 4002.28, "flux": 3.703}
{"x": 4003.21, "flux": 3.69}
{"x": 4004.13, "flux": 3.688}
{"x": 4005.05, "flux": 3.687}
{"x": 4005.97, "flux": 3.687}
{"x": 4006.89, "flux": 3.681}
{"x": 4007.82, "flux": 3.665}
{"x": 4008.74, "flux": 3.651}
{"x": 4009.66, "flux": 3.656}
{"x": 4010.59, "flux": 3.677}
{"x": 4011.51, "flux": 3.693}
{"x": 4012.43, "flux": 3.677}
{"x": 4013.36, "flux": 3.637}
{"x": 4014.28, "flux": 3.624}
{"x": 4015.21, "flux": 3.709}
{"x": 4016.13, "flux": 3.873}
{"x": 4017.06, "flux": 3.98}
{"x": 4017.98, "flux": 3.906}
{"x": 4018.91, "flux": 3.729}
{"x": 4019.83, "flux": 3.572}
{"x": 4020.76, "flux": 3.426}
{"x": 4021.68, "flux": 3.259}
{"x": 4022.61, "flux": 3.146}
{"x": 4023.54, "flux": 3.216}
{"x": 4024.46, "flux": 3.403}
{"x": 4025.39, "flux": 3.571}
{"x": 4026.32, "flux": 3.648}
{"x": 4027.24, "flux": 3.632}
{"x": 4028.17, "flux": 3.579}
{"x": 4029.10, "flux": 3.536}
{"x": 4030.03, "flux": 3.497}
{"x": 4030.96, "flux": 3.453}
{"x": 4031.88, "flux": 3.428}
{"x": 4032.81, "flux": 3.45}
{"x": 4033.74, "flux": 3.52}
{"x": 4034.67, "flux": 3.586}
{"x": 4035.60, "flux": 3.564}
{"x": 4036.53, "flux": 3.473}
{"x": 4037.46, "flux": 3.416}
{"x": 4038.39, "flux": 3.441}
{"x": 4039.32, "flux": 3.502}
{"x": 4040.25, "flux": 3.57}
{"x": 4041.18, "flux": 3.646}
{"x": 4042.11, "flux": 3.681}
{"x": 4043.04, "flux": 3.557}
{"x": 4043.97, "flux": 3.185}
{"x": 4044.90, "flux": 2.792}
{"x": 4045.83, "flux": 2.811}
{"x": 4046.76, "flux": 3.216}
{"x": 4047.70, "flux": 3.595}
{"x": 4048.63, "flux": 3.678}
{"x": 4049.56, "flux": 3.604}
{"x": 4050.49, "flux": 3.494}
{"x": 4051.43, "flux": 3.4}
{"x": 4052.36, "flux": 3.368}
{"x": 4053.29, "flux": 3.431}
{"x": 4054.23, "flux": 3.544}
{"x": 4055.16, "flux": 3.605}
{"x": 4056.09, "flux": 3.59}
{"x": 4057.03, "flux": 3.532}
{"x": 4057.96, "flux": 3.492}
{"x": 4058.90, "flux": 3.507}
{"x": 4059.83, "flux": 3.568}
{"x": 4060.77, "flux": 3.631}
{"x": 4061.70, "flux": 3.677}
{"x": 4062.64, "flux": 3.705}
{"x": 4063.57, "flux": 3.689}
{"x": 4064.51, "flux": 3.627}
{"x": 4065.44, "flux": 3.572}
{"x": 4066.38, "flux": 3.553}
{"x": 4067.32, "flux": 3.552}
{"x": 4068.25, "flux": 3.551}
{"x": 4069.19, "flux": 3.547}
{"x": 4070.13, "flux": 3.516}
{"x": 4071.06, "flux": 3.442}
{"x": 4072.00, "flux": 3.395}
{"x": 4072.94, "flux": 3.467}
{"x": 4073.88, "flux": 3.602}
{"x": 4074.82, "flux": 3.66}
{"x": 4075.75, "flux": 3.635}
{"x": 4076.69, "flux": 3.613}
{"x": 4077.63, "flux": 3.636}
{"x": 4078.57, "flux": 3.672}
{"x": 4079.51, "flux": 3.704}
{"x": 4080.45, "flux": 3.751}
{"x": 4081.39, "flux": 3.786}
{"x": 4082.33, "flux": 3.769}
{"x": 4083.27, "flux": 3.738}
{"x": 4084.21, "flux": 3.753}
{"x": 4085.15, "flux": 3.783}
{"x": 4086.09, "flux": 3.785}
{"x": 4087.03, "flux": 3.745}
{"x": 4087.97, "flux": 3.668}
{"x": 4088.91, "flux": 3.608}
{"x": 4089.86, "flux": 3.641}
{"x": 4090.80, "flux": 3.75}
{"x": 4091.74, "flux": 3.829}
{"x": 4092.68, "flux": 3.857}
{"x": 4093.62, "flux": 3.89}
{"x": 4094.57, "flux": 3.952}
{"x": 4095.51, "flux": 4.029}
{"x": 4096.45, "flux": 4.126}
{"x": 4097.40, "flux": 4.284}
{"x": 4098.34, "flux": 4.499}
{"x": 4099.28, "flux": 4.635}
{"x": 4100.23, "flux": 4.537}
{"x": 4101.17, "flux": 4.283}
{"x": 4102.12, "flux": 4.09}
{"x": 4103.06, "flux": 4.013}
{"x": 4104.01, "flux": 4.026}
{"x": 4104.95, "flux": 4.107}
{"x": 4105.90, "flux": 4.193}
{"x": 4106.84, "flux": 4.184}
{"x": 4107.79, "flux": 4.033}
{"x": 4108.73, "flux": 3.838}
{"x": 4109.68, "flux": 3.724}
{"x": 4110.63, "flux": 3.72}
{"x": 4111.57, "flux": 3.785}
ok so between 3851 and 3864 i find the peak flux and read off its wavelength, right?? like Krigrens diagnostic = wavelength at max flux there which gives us 3863.74 Angstrom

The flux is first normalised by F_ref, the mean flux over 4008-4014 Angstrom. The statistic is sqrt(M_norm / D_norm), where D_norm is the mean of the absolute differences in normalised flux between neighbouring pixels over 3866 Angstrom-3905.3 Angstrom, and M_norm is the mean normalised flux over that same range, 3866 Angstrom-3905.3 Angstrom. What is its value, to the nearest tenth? 10.1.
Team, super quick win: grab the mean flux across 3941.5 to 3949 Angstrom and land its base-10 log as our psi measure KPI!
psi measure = 0.612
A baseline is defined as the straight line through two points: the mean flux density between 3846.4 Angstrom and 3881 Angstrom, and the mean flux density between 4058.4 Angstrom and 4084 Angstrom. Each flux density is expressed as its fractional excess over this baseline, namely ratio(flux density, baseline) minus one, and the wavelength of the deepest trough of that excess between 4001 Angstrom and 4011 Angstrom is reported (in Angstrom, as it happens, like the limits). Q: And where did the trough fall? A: 4008.74 Angstrom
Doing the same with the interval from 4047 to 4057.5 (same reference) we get 4052.36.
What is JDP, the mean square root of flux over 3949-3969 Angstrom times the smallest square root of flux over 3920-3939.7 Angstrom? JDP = 4.05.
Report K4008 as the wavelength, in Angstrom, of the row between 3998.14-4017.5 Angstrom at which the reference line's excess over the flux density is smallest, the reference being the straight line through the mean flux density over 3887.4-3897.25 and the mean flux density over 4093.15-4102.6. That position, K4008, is 4017.06 Angstrom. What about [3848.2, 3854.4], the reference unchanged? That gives 3853.97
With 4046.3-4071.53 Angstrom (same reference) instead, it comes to 4062.64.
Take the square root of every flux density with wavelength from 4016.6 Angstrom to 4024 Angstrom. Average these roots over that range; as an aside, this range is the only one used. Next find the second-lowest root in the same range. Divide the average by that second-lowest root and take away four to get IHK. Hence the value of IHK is -2.95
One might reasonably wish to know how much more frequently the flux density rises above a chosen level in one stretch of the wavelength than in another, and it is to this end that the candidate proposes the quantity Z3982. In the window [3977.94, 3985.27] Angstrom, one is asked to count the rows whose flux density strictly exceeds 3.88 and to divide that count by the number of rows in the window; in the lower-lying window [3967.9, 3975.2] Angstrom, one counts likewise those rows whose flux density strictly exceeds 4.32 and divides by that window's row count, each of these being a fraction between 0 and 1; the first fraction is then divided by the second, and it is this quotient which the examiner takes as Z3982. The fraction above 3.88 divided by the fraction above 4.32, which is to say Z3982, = 3.50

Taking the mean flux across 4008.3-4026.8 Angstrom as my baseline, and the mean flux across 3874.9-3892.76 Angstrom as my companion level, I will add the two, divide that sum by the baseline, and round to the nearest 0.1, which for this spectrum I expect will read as 2.3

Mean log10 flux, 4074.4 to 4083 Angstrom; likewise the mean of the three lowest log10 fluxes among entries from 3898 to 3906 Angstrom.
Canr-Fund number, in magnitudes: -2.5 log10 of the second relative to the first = -0.12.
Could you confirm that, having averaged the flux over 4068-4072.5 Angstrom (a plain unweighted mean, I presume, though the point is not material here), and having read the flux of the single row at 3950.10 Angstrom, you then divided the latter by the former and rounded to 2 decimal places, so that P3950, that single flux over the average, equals 1.16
